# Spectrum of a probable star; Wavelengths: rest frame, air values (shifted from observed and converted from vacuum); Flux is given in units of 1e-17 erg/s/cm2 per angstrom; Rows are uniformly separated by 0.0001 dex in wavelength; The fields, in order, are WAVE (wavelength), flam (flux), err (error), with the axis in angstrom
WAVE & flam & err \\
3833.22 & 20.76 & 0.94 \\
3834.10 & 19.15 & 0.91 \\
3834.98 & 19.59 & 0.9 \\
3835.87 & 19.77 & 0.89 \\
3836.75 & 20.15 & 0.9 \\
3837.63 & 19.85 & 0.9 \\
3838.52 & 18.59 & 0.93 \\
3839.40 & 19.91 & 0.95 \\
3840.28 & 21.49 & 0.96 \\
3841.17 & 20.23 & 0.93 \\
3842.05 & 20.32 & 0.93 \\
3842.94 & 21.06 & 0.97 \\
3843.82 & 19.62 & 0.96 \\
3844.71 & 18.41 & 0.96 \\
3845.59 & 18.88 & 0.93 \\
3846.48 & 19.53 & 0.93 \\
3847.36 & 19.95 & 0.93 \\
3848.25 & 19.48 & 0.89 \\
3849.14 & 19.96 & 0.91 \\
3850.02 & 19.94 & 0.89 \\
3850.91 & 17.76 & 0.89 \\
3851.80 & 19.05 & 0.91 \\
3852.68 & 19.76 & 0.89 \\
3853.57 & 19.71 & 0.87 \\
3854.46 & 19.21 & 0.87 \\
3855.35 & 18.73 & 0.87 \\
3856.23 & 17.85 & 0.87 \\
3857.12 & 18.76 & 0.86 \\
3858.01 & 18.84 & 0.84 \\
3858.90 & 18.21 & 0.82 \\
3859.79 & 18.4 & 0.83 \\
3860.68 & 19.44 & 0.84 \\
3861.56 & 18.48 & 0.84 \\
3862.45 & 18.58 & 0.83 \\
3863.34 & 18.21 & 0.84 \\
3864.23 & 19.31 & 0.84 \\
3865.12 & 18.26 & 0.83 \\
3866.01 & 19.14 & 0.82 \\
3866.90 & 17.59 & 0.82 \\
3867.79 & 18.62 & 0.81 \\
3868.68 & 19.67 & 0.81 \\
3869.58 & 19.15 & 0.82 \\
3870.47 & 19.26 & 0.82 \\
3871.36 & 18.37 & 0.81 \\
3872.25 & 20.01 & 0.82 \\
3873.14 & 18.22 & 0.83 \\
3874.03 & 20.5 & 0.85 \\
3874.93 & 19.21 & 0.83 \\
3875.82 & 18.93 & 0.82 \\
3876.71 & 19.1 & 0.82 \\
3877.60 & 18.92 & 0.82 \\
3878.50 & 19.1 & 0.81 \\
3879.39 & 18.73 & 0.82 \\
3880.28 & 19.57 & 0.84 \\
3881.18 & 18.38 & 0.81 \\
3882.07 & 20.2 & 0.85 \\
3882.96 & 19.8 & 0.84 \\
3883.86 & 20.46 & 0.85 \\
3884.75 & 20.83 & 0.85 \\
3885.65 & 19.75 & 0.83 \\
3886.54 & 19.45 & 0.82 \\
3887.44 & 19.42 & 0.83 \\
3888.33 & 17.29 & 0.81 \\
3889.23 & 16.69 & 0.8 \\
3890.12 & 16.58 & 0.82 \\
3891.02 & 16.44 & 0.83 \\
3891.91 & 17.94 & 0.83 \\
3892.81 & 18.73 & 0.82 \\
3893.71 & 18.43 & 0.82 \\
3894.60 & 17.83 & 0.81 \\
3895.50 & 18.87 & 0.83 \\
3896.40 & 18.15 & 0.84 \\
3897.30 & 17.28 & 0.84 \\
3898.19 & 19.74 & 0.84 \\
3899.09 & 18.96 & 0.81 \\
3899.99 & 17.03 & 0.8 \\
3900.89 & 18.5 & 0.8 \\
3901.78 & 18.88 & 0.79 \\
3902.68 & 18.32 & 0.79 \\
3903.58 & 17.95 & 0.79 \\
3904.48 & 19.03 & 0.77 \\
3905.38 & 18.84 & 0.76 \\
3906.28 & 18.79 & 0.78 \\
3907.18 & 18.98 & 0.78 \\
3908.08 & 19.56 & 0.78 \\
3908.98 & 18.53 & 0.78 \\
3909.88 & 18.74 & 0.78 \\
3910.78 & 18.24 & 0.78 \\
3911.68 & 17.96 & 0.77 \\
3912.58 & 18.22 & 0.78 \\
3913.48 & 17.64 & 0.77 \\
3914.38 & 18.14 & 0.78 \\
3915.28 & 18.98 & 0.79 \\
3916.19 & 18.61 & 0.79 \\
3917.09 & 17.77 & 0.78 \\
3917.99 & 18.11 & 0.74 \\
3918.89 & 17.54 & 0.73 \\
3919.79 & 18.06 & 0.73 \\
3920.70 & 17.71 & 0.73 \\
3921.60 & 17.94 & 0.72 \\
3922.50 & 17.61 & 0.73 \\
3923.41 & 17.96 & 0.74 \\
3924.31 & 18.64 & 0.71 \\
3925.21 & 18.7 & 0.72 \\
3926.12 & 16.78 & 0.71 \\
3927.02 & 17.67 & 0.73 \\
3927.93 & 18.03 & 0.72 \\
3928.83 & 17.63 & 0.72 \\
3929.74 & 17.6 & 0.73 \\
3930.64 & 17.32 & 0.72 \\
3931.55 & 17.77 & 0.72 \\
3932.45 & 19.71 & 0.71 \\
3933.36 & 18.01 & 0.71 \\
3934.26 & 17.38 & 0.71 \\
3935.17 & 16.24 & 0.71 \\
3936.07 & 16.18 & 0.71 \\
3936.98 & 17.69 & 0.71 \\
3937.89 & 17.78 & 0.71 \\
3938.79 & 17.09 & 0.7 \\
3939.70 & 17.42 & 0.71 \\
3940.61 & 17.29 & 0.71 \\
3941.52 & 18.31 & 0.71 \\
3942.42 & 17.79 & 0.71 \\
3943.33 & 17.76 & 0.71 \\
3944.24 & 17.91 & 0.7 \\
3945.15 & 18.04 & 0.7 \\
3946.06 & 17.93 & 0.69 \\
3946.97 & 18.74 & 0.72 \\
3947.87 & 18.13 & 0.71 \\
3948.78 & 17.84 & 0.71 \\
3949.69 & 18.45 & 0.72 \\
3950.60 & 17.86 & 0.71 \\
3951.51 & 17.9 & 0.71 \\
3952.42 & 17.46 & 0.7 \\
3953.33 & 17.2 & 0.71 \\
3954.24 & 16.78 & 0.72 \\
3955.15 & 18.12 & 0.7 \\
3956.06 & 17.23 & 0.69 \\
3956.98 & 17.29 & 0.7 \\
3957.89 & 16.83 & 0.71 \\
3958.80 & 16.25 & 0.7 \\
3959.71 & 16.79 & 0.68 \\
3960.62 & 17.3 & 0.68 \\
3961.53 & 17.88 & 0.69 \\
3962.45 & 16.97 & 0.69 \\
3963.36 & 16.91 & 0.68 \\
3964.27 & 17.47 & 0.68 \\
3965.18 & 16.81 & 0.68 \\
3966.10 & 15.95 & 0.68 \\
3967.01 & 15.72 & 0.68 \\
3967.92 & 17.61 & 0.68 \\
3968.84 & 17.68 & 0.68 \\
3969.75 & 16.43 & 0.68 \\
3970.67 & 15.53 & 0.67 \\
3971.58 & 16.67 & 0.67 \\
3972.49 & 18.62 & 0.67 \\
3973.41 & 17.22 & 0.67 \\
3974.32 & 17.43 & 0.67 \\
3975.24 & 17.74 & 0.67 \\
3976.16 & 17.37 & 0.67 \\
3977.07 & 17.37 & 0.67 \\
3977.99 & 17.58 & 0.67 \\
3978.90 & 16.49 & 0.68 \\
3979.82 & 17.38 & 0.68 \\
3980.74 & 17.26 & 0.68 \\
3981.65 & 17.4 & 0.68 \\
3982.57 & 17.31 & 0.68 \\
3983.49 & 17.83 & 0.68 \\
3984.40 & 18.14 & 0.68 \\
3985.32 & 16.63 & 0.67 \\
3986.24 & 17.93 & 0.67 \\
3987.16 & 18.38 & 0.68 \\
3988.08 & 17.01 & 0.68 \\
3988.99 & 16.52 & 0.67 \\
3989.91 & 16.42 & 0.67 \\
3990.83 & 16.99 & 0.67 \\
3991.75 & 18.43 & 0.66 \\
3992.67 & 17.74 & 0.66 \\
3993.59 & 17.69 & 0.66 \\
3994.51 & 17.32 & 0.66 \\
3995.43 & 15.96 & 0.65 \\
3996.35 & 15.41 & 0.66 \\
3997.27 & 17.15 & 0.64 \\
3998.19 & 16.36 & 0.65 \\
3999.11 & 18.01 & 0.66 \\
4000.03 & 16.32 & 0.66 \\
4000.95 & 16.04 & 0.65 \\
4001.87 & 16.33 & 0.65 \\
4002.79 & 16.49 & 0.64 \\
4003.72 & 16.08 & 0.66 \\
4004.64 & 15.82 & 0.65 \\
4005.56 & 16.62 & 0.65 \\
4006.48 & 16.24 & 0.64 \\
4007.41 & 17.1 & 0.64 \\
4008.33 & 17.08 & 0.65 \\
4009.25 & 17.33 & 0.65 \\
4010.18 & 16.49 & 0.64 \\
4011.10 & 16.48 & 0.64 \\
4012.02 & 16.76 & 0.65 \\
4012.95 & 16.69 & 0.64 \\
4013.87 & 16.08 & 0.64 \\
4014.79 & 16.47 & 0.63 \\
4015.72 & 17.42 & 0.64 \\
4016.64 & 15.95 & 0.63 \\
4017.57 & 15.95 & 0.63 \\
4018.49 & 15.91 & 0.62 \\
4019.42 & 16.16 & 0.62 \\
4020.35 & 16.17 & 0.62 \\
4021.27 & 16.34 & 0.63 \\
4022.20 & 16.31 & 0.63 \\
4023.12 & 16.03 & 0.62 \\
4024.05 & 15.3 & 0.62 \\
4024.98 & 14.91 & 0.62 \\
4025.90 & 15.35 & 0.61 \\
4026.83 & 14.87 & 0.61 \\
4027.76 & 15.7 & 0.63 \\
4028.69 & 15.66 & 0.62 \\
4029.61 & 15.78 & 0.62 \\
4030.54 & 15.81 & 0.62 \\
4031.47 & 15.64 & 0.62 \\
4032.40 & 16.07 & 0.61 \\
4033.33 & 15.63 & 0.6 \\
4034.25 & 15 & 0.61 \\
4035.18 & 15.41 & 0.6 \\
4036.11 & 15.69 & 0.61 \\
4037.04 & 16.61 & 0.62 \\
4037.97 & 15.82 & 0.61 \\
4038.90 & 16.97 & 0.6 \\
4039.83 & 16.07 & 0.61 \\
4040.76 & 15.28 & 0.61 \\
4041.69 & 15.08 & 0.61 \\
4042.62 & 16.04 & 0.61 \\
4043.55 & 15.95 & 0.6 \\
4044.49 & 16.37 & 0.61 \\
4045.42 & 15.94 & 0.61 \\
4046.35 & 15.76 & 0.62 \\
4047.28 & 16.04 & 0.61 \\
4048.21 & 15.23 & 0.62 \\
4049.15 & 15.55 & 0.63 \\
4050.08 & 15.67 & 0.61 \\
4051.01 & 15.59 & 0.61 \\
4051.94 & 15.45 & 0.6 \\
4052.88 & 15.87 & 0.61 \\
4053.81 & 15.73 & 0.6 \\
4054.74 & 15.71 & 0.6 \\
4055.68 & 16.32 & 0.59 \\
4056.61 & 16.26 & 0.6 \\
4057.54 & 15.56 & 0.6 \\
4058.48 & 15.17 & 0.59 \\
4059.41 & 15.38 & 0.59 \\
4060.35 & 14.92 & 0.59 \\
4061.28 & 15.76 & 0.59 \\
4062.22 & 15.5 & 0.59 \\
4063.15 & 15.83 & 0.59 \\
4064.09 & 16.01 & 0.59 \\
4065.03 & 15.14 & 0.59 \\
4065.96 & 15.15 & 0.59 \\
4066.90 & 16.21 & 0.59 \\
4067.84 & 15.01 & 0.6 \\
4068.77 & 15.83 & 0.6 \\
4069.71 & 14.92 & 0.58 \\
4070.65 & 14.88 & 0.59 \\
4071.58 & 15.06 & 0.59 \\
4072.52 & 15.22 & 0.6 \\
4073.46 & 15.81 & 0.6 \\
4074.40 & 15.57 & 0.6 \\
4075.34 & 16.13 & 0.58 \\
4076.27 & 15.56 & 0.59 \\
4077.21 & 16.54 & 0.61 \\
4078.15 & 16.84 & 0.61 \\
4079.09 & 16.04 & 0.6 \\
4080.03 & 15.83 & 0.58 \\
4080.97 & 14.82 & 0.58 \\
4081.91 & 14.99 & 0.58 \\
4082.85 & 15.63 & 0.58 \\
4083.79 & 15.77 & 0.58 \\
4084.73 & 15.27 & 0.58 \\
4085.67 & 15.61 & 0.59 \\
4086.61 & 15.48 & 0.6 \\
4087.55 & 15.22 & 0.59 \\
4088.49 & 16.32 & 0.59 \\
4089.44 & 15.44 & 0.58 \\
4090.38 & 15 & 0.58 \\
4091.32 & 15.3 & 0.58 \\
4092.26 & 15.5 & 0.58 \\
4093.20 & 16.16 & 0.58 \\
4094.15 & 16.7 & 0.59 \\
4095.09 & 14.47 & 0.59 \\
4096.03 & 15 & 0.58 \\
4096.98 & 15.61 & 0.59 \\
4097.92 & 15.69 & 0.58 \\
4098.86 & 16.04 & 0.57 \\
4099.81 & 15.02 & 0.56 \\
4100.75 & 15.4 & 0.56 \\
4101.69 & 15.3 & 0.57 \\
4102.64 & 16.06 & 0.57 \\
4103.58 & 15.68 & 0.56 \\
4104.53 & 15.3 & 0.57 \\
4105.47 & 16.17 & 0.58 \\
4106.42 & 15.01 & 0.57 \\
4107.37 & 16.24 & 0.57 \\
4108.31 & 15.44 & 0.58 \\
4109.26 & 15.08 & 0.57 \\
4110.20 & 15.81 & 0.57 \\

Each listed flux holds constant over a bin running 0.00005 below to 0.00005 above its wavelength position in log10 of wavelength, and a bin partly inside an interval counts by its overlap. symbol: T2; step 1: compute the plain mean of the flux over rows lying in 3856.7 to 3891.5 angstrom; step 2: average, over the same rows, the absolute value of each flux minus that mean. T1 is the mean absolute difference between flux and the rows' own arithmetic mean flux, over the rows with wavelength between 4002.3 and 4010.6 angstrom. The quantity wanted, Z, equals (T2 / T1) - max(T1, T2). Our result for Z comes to 1.2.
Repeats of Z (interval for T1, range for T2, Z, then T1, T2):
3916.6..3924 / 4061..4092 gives 1.8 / 0.18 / 0.40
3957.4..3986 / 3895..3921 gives 0.4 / 0.55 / 0.53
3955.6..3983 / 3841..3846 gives 0.8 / 0.51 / 0.78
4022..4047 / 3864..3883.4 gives 0.9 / 0.38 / 0.53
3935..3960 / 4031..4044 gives 0.2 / 0.54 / 0.41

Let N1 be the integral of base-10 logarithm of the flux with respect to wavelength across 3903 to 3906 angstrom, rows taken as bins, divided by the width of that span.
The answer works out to 1.27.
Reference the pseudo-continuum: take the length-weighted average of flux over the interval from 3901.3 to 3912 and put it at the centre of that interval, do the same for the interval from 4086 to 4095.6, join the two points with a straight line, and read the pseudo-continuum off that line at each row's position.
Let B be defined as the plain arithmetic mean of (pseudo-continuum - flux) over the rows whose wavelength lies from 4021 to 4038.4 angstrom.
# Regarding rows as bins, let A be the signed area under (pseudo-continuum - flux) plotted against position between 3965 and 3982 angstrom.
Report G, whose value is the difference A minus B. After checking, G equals 7.1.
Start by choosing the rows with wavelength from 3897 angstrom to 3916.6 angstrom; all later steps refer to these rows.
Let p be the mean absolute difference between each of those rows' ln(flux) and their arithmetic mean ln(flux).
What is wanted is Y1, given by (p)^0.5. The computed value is 0.168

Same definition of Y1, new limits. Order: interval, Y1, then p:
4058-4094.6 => 0.164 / 0.027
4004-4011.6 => 0.154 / 0.024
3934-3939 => 0.183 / 0.034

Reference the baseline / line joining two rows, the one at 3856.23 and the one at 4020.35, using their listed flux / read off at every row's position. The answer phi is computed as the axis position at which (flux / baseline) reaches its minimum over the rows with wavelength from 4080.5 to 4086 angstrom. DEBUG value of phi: 4080.97 angstrom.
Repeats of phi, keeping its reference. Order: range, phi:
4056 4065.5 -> 4060.35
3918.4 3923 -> 3918.89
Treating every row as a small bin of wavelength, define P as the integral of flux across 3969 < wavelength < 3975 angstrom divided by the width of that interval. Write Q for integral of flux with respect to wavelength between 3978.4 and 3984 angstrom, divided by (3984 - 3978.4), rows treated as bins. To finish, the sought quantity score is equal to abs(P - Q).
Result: 0.26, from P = 17.1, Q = 17.3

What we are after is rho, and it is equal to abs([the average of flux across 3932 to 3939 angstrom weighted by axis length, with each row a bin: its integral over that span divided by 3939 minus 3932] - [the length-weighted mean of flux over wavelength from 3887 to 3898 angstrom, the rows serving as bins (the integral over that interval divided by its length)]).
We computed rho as 0.3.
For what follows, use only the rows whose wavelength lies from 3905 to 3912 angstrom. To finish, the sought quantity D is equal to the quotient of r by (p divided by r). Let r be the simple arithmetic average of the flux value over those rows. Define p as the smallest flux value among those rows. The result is 19.5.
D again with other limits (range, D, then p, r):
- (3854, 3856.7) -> 19.4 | 17.85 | 18.6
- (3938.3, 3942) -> 18.0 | 17.09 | 17.5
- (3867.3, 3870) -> 19.7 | 18.62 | 19.1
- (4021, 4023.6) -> 16.4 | 16.03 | 16.2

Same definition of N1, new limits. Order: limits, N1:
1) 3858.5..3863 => 1.27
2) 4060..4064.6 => 1.19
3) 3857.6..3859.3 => 1.27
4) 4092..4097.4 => 1.19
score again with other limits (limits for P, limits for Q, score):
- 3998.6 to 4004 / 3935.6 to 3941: 0.69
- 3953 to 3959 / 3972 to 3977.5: 0.50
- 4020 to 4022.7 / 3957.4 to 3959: 0.31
